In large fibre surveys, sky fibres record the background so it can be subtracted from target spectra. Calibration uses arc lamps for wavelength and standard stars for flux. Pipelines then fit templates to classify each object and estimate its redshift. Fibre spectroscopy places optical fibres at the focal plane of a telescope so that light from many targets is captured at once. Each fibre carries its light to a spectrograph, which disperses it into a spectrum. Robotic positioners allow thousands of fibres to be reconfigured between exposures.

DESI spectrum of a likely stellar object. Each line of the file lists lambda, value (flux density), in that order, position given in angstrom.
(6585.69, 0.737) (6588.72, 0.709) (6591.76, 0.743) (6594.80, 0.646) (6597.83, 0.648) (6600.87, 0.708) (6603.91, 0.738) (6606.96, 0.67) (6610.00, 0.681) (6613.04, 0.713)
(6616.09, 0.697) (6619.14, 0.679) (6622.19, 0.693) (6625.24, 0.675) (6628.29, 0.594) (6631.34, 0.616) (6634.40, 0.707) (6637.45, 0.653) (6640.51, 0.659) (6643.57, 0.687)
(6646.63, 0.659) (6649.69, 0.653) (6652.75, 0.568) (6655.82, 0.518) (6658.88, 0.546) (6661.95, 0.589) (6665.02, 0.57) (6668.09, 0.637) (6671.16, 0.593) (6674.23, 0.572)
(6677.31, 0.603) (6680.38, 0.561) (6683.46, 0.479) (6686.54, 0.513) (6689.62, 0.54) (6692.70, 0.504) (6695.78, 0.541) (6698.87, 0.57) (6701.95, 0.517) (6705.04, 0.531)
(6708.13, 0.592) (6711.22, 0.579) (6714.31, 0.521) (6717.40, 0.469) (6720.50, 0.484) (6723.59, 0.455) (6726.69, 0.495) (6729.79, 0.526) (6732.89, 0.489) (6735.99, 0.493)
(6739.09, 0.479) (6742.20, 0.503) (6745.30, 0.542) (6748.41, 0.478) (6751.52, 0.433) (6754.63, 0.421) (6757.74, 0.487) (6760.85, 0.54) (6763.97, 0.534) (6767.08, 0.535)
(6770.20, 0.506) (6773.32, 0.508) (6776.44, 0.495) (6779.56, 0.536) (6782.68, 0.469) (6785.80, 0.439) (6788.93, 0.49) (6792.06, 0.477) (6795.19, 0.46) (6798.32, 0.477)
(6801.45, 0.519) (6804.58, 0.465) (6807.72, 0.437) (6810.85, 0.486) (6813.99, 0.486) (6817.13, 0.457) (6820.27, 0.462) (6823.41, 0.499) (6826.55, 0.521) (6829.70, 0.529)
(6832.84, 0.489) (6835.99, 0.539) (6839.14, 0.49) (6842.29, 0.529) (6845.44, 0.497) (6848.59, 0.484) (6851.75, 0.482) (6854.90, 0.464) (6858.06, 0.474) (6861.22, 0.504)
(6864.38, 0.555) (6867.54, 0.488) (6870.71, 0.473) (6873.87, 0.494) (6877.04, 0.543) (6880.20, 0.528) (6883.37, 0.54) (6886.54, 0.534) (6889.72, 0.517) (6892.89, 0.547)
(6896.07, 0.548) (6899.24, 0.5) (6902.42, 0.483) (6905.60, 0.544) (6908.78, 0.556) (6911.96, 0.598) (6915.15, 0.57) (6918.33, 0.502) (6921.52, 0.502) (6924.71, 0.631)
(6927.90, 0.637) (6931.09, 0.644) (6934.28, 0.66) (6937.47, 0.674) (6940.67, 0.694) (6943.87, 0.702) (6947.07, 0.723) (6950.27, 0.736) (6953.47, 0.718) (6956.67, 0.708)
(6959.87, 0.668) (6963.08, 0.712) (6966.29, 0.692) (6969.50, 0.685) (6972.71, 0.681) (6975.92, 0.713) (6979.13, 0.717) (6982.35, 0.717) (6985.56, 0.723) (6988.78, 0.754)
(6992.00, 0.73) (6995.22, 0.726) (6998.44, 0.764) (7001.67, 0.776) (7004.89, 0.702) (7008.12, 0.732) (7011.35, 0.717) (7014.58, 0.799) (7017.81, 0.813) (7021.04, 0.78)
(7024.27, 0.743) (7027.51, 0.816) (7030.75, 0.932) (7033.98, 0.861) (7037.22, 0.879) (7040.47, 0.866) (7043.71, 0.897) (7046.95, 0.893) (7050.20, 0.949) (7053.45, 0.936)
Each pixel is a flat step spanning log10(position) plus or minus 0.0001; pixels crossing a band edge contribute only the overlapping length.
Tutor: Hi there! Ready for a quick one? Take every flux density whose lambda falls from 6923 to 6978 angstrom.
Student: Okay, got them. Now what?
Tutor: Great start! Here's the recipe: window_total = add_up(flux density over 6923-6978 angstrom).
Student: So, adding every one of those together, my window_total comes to 11.7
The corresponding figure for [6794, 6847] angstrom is 8.3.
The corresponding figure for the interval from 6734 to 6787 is 8.4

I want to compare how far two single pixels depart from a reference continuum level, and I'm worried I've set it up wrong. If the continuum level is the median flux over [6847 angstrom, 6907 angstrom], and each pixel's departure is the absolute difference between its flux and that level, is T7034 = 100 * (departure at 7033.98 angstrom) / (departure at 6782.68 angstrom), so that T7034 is 1020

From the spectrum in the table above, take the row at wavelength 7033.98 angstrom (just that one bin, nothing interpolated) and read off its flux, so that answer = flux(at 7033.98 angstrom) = 0.861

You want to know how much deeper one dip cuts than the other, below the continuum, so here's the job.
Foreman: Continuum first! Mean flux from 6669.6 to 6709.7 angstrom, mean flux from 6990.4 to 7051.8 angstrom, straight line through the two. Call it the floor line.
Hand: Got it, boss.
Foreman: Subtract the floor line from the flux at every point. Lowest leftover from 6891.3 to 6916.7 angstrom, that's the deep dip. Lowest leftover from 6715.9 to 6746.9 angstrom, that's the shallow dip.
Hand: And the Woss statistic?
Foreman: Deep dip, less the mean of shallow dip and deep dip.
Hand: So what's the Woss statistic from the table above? -0.057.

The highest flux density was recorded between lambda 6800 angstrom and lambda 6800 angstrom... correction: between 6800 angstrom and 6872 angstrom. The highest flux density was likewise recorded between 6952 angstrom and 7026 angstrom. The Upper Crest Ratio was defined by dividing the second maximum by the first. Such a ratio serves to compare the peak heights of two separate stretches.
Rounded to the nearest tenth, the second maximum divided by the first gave 1.5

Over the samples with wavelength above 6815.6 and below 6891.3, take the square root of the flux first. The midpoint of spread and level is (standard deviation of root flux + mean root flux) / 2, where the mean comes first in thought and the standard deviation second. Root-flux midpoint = 0.36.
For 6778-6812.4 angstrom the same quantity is 0.36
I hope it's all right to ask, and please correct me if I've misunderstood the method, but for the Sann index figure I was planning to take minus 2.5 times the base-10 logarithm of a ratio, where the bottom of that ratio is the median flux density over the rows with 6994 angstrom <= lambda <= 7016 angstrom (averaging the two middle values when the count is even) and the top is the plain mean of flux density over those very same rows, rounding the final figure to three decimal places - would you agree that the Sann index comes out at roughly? -0.019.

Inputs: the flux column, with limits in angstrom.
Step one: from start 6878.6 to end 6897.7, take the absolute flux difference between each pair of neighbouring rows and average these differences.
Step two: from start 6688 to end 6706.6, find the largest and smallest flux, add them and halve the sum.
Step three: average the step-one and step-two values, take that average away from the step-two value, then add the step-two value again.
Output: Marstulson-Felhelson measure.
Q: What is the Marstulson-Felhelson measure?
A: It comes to 0.80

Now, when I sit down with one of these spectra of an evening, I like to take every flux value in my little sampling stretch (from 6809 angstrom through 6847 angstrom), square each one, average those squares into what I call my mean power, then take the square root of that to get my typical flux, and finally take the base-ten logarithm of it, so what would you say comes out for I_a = -0.302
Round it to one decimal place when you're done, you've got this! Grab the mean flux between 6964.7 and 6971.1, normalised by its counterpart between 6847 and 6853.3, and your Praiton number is 1.4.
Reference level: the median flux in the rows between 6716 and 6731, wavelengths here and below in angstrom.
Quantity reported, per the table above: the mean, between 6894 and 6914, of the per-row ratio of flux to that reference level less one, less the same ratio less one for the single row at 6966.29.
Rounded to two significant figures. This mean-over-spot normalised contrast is -0.32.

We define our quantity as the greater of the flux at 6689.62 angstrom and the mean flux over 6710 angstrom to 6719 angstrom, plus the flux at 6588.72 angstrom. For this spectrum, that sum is 1.25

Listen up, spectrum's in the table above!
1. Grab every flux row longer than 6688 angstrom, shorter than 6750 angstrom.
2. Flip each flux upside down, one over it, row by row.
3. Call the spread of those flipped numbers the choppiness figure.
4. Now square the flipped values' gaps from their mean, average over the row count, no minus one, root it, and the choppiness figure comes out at 0.135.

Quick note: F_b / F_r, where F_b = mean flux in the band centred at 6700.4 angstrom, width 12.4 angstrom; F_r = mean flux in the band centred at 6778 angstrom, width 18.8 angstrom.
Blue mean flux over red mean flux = 1.10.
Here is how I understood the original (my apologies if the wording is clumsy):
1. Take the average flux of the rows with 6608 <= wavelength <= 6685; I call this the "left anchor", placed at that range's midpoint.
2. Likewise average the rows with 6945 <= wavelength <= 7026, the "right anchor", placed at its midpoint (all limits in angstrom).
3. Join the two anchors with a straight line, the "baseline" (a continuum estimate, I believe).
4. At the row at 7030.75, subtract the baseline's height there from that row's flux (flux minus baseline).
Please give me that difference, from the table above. 0.19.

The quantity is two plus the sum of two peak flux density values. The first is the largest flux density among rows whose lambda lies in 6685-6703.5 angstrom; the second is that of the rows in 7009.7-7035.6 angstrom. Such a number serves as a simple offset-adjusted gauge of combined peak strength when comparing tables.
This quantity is 3.50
